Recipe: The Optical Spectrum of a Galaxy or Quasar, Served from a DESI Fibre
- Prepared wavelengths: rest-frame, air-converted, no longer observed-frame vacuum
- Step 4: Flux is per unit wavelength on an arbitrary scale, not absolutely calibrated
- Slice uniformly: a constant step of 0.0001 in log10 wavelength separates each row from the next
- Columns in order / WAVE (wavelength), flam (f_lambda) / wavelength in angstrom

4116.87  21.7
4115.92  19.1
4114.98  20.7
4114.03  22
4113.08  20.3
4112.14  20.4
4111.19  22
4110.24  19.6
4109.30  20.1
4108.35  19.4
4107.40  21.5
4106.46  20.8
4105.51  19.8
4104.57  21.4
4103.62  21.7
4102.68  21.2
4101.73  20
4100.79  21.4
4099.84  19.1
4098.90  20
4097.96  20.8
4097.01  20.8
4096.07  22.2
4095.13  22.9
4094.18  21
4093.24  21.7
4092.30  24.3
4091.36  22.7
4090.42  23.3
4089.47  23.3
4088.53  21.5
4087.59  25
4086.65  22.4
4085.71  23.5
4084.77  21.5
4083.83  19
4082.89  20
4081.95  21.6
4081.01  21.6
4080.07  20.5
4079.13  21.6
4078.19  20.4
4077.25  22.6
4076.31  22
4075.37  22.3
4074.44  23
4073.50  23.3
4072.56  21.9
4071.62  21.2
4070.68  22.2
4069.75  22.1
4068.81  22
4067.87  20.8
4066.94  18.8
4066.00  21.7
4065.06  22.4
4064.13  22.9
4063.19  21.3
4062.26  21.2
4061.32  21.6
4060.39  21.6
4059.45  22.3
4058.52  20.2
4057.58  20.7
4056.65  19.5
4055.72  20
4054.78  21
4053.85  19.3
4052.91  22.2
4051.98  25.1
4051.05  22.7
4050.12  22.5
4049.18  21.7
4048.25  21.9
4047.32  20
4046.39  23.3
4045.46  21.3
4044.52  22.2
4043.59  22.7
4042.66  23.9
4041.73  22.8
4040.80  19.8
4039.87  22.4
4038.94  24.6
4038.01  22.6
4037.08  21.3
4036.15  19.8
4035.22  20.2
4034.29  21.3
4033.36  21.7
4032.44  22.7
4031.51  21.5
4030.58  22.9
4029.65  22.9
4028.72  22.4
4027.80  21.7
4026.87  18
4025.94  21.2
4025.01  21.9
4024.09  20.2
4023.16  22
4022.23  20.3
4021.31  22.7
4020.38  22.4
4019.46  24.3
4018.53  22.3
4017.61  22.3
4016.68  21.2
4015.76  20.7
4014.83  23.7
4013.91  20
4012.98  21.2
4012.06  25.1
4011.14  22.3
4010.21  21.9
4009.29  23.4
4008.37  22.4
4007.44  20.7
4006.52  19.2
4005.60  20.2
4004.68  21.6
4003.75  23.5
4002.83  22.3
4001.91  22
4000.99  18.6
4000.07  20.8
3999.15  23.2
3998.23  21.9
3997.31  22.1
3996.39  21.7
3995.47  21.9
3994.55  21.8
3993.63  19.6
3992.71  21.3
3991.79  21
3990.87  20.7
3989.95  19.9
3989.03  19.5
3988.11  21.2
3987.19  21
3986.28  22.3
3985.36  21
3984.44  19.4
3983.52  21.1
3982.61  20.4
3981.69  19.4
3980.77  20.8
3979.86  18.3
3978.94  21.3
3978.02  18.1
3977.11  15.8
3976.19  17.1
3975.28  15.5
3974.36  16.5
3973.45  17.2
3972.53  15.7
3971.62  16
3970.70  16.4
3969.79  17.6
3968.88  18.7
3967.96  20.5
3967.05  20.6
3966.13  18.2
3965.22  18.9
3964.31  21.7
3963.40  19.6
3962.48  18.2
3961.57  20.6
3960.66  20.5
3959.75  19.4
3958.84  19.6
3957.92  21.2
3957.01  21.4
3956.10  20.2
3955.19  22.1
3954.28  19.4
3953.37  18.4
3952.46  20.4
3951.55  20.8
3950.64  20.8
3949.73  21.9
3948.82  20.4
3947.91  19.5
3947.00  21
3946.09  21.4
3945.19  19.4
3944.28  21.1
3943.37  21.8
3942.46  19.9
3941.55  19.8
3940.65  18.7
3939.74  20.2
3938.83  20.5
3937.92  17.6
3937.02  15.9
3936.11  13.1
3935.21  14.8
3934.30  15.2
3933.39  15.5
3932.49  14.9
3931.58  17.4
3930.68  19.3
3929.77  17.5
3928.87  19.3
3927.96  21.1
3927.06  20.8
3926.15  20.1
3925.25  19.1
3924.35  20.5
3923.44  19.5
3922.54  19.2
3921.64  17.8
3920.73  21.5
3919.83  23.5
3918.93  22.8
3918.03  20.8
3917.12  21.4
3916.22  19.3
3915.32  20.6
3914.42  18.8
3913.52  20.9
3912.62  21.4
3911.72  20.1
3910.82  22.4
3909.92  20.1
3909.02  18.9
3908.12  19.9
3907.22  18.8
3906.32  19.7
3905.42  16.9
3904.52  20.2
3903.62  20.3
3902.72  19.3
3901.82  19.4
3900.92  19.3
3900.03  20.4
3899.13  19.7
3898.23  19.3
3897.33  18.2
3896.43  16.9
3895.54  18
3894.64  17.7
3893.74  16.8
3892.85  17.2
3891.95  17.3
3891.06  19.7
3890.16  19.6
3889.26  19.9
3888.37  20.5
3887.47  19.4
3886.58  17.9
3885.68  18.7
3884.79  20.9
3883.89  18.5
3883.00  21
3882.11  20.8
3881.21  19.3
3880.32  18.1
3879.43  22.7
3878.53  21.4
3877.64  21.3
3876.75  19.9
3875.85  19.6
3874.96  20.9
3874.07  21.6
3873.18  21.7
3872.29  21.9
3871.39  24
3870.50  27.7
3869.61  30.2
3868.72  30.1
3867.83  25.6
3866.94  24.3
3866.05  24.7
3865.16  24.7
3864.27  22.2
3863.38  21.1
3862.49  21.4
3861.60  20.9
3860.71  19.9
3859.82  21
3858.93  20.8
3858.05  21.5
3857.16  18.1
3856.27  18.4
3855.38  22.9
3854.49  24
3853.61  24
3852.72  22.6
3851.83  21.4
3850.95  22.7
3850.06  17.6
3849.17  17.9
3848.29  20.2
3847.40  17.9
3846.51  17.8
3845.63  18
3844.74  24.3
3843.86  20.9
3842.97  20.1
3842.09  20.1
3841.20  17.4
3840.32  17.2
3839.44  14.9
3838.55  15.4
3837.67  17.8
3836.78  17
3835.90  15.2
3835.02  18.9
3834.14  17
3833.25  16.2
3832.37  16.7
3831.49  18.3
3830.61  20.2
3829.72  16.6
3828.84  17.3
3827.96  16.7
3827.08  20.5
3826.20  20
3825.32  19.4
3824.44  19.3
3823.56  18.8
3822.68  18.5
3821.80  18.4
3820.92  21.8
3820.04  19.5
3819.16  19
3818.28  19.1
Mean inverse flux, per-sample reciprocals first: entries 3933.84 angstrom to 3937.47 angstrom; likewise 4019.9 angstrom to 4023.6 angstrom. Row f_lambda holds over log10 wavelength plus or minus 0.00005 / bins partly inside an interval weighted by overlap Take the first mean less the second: 0.022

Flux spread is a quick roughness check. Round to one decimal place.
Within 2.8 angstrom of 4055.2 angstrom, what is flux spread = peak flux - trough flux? 2.9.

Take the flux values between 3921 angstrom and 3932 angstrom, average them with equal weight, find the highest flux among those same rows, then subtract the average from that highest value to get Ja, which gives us 1.8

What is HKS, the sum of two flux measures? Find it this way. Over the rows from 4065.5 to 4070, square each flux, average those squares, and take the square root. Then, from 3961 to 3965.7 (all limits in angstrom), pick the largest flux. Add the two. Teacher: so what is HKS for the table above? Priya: 42.8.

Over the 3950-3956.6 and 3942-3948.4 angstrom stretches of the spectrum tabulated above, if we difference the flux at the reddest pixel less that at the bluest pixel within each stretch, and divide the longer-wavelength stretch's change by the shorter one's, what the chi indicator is 1.5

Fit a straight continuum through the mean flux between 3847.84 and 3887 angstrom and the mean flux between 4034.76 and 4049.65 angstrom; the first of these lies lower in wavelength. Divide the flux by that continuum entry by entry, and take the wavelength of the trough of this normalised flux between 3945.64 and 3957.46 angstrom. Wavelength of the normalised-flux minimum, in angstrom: 3953.37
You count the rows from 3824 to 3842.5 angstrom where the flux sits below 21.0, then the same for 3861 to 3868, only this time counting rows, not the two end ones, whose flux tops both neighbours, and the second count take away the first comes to -20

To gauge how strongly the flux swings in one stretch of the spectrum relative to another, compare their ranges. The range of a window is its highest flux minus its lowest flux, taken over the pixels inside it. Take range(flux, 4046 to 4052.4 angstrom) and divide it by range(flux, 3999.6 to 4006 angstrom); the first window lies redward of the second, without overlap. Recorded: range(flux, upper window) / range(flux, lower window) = 1.0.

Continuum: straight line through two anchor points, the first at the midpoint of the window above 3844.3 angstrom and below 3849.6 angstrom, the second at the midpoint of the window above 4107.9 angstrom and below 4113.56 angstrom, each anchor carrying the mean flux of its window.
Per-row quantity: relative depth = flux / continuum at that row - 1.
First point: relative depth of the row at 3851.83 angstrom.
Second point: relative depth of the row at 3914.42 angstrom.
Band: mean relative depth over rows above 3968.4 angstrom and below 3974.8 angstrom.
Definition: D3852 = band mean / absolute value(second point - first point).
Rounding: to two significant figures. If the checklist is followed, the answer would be -1.0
